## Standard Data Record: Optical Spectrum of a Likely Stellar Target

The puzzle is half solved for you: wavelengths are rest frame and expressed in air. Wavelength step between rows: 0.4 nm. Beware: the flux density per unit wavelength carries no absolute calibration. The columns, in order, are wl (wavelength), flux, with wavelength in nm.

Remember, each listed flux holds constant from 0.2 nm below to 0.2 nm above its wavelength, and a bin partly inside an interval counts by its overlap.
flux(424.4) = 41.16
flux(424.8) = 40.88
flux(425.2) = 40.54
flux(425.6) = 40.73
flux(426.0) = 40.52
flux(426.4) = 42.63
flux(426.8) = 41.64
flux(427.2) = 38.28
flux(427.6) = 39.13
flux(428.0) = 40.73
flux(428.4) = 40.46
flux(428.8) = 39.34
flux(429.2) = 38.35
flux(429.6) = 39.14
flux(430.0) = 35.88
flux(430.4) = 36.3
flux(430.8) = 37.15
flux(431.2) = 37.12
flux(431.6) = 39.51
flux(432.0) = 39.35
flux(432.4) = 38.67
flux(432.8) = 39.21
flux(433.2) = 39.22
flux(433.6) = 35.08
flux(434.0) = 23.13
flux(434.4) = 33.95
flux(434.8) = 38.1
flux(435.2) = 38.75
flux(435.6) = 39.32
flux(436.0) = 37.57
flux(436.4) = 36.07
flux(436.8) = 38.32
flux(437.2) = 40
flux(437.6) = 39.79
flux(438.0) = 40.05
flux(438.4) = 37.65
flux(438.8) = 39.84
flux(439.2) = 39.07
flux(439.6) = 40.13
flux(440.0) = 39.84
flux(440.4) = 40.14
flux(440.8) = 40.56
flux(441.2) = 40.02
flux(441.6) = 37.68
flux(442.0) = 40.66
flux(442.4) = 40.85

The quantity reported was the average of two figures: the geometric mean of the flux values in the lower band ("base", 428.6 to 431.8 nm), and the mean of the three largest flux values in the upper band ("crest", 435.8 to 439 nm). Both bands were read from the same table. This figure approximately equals 38.9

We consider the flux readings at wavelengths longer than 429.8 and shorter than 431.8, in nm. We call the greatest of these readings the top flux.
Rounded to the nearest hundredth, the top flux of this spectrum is 39.51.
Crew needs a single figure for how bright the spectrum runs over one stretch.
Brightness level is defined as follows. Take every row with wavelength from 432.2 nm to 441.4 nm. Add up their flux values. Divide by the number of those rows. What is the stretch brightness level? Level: 38.0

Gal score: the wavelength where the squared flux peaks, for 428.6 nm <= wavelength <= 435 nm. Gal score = 431.6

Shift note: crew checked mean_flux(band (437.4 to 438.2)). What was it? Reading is 39.9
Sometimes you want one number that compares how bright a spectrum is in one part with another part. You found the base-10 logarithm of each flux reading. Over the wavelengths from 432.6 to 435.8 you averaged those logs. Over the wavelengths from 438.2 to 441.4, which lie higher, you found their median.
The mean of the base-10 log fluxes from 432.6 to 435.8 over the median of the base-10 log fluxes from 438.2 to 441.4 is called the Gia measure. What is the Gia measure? 0.97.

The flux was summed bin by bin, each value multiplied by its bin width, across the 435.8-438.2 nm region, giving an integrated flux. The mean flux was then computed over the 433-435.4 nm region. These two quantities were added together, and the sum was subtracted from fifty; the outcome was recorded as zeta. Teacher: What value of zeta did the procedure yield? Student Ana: -77.4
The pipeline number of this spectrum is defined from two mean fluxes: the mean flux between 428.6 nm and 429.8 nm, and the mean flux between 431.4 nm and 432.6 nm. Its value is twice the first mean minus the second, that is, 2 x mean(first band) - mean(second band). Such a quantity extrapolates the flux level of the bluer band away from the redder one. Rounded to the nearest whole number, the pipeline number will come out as 39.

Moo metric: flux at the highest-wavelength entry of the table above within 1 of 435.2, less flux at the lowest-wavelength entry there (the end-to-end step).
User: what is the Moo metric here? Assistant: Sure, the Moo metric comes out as 3.6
